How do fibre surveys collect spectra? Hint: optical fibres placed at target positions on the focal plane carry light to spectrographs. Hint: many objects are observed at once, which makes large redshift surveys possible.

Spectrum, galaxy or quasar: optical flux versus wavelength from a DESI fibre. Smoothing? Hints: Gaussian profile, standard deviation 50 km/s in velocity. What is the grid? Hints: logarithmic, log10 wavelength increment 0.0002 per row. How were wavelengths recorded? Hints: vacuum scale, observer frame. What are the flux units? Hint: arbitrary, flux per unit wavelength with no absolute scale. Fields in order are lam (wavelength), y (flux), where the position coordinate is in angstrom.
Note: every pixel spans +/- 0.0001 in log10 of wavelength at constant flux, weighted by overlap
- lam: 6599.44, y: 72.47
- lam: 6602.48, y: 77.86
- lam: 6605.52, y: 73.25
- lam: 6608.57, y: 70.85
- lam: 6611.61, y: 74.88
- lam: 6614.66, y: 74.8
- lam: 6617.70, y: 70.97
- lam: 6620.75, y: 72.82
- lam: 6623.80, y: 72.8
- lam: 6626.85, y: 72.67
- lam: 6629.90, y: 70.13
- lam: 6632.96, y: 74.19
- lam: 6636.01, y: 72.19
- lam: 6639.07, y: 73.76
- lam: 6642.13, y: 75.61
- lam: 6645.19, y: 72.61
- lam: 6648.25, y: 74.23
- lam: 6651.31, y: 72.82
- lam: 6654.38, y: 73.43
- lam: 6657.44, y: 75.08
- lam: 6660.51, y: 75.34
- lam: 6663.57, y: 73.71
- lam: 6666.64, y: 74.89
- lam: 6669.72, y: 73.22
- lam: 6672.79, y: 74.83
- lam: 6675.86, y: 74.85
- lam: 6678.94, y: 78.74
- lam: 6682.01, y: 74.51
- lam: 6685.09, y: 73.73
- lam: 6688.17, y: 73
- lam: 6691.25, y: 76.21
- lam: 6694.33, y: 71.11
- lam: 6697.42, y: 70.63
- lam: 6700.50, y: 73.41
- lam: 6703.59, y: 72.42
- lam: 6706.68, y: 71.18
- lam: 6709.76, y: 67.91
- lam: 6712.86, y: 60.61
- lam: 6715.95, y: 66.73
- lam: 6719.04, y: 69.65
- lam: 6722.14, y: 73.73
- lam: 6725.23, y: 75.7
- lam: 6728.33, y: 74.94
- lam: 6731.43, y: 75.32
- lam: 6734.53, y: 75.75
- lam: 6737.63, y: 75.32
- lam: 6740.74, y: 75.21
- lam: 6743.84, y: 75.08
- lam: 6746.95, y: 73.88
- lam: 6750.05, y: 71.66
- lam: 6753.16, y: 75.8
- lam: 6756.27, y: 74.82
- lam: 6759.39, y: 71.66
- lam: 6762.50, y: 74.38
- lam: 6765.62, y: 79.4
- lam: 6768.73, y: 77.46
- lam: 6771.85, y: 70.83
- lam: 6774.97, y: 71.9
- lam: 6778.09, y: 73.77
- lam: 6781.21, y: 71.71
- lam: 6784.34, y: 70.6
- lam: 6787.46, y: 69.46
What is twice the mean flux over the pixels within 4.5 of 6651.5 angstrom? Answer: 147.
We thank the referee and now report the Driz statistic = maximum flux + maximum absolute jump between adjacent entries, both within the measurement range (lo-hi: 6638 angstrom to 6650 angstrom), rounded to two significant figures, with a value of 79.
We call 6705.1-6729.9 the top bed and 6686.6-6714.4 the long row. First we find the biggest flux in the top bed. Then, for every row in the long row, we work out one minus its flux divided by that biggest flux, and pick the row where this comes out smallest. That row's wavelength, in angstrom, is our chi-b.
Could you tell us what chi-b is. 6691.25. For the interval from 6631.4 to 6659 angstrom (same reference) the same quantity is 6642.13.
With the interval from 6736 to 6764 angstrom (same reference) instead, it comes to 6753.16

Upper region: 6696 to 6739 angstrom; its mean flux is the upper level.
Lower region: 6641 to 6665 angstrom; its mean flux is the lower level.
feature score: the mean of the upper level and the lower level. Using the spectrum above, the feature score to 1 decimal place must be 72.9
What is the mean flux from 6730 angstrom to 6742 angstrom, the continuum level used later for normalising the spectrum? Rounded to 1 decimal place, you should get 75.4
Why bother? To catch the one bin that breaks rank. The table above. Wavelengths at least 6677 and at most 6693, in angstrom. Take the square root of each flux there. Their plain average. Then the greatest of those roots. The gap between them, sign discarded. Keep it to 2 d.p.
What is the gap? 0.20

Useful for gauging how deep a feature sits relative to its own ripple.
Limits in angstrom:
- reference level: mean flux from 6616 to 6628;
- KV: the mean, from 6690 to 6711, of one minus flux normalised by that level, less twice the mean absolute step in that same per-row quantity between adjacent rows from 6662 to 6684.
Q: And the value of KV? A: -0.05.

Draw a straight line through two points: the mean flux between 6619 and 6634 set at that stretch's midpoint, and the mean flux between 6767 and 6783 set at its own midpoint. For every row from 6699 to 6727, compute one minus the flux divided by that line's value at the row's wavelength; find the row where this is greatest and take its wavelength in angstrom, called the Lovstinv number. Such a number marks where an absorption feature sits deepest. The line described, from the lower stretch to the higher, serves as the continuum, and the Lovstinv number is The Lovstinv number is 6712.86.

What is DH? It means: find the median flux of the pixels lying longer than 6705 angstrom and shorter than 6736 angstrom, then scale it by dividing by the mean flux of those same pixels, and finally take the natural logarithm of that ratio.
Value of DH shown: 0.0181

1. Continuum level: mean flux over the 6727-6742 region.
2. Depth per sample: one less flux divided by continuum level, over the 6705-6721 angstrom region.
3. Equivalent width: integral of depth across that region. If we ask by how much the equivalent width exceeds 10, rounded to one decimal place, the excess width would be -8.3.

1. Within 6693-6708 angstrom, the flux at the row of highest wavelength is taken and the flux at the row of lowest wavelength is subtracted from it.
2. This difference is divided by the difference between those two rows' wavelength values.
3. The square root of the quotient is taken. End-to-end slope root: 0.1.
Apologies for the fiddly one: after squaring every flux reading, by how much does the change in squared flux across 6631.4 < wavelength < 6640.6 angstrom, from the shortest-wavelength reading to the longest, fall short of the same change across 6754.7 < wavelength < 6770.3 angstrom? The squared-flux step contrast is 466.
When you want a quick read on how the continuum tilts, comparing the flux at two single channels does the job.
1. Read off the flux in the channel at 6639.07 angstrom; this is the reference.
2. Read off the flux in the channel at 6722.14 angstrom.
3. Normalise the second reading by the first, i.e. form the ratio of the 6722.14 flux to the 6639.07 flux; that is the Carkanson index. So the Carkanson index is 1.00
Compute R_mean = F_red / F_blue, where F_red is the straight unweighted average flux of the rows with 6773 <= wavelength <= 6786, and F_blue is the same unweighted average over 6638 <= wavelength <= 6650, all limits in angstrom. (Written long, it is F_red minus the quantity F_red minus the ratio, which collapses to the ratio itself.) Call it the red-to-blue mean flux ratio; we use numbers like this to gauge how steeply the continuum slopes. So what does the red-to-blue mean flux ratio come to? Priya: 0.97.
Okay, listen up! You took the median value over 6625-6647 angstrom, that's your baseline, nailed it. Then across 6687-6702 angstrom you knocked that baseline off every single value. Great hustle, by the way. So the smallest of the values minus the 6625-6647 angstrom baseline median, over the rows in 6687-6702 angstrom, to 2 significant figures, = -2.0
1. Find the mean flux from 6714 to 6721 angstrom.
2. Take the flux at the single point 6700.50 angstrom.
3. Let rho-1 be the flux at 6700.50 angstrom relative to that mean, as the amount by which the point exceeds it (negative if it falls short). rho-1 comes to 5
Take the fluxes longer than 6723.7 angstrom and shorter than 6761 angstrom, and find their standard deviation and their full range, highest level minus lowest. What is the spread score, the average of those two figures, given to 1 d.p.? 2.8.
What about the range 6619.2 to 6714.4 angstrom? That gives 10.6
